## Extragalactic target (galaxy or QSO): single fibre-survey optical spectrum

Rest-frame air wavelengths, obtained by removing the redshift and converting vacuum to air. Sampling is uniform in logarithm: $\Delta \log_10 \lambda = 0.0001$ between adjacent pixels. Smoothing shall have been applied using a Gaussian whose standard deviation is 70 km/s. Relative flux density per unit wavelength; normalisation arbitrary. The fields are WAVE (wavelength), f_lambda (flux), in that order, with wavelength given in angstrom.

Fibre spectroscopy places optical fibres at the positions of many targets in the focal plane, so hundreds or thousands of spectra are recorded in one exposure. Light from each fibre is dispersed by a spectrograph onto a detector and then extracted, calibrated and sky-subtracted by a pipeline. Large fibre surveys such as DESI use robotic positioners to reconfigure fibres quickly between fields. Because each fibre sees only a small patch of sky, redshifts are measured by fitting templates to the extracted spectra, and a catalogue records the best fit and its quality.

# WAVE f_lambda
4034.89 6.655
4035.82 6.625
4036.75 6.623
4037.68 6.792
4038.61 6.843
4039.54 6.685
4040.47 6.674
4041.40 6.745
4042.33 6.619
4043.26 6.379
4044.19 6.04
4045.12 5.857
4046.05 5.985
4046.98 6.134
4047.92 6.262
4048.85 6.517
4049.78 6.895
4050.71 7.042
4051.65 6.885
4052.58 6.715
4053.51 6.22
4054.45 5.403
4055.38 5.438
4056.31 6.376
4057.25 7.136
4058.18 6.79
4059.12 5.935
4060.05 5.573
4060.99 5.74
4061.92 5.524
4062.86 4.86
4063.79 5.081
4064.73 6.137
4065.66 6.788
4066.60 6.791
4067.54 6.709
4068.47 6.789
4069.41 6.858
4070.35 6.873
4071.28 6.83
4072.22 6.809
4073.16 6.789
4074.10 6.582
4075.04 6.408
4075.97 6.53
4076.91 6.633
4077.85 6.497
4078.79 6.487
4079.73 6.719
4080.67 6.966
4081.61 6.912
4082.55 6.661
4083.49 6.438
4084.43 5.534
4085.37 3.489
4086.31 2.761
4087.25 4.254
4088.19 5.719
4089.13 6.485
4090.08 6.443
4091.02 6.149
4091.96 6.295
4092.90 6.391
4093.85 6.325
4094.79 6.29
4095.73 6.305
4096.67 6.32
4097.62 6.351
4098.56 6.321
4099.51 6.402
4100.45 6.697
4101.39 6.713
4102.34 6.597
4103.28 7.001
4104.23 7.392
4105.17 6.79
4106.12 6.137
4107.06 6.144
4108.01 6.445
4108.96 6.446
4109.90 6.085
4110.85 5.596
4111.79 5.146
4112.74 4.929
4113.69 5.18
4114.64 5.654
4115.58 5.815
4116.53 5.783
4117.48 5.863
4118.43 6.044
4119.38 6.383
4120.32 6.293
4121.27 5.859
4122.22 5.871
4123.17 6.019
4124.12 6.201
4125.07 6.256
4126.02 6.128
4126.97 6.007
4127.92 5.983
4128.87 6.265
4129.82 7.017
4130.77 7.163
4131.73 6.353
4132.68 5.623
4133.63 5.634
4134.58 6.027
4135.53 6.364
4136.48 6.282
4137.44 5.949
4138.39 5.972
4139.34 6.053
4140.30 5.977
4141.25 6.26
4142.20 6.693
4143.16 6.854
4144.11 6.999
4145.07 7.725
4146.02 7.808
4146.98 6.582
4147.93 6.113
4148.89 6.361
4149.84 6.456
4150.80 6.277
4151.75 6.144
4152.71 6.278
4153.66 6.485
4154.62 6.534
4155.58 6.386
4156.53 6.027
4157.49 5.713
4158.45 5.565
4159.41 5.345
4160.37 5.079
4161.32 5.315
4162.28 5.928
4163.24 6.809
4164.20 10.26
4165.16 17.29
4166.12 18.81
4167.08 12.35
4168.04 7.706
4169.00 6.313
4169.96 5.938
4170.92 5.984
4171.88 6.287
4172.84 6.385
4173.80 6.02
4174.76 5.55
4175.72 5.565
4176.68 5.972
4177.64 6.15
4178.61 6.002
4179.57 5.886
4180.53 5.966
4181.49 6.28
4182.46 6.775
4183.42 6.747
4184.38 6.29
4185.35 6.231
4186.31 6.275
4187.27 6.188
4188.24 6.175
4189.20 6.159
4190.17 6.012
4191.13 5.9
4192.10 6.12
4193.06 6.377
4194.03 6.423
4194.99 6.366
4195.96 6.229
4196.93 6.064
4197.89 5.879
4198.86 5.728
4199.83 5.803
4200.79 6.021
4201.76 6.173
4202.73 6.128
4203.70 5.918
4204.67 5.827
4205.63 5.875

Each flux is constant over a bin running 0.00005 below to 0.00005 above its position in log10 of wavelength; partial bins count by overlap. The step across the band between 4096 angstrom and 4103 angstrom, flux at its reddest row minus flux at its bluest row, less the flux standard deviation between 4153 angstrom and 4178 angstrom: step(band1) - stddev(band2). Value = -3.2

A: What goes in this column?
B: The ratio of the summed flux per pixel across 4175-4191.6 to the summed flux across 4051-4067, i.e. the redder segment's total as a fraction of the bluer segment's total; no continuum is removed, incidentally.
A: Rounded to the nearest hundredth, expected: 1.01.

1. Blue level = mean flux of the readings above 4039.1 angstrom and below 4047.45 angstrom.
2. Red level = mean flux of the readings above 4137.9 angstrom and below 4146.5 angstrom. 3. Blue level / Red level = 0.95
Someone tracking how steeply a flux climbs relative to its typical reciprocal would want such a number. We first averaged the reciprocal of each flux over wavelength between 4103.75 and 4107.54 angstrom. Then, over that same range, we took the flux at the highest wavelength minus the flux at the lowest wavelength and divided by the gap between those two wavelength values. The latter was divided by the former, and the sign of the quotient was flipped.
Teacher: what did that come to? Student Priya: 2.9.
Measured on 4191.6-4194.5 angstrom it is -1.0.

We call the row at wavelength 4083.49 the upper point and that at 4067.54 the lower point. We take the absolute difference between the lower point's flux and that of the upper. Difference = 0.3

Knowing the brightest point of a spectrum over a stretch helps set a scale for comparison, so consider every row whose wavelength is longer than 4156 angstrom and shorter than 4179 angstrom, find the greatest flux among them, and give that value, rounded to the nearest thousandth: 18.810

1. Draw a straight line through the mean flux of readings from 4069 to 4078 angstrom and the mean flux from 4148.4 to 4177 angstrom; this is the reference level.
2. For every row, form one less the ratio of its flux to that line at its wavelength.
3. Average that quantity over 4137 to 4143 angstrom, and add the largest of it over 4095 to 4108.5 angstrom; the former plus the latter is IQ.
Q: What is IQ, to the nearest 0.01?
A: 0.24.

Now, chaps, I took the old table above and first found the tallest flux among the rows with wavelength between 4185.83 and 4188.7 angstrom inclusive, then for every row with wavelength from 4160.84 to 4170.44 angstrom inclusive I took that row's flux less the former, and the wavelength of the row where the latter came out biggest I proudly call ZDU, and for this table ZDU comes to 4166.12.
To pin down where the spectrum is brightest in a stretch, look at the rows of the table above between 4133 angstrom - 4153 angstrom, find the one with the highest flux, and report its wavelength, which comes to 4146.02 angstrom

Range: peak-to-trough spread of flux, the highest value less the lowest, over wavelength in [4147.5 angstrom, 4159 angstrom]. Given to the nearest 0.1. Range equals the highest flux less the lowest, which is 1.0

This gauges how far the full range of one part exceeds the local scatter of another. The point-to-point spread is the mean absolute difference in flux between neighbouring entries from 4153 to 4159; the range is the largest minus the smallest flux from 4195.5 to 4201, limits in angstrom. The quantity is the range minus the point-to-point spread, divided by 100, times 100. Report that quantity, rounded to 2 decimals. 0.30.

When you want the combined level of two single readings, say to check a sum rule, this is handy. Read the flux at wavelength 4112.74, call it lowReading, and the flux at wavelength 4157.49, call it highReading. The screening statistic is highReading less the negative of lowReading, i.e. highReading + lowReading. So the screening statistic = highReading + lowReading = 10.6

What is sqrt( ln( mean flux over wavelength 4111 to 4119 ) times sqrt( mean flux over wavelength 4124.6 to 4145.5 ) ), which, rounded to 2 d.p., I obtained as 2.08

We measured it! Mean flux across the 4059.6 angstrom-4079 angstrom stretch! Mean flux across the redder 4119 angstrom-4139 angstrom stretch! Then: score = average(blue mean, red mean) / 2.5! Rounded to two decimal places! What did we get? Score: 2.50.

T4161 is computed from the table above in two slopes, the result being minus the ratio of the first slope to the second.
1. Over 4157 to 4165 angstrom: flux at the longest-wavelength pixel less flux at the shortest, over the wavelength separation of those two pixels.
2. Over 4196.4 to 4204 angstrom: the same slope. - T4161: 31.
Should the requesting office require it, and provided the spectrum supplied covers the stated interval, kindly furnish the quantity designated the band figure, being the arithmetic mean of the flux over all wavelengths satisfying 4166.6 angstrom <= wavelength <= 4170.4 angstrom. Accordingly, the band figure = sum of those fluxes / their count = 8.1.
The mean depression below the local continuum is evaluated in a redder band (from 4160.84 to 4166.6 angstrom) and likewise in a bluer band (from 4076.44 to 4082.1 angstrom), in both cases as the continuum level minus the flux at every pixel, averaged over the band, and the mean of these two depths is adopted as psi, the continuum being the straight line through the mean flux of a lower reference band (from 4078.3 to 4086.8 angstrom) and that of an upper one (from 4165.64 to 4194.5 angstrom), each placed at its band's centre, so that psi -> -2.5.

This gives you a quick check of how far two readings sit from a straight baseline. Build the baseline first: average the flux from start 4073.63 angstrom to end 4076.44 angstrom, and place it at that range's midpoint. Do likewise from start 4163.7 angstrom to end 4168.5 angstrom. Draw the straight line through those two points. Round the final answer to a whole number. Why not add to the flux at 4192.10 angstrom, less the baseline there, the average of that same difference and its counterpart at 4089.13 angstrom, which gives -14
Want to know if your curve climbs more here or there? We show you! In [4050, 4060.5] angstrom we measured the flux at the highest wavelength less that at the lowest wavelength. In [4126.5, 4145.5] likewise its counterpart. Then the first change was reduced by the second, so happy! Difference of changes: -3.2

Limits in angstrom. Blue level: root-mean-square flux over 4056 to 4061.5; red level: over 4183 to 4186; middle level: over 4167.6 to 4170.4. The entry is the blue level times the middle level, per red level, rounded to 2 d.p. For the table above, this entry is 6.55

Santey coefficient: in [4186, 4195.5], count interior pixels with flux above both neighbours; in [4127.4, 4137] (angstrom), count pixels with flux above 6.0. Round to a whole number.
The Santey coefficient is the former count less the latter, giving -6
